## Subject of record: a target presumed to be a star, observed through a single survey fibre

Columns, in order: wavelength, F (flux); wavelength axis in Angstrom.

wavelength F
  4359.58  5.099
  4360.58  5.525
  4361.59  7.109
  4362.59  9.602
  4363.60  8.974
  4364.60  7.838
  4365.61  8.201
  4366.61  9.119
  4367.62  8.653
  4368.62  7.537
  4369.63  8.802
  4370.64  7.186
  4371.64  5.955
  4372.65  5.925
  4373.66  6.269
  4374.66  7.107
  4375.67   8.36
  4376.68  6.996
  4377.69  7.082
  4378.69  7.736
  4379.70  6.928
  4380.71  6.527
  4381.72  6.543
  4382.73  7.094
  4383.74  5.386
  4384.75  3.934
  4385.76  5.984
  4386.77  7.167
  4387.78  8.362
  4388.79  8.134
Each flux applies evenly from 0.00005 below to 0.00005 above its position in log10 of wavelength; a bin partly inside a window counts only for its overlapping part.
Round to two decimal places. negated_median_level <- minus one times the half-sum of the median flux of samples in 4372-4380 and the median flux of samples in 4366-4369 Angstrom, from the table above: -7.85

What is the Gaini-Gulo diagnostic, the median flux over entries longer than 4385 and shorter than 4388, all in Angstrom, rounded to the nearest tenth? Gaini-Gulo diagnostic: 7.2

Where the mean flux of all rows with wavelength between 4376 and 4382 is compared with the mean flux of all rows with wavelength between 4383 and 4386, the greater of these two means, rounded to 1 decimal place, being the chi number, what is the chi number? 7.0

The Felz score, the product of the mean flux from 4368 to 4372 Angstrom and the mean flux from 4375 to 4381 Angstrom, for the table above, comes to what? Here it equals 54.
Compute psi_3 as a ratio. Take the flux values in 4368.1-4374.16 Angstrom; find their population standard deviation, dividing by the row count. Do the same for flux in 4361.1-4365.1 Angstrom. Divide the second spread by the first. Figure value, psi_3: 0.94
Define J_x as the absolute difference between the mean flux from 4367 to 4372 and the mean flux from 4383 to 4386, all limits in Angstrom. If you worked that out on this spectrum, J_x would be 2.5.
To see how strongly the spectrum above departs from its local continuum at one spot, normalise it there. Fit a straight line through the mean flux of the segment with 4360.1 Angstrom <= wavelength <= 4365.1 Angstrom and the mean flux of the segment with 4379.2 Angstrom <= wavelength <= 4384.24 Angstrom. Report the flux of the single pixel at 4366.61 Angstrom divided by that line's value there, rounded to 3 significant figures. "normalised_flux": 1.21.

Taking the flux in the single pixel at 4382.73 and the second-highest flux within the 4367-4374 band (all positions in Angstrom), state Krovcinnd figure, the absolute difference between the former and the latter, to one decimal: 1.6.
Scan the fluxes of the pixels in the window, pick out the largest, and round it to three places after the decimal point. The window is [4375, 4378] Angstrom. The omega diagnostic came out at 8.360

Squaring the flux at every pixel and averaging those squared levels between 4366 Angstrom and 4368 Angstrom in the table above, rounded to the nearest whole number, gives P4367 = 79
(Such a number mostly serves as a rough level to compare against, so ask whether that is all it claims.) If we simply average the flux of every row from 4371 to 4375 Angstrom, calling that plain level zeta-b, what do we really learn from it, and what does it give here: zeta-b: 6.3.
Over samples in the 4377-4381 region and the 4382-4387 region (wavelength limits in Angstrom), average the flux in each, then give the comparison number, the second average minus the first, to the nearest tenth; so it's -1.2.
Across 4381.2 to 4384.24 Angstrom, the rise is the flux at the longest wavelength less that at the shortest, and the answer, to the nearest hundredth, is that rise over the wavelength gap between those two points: -0.57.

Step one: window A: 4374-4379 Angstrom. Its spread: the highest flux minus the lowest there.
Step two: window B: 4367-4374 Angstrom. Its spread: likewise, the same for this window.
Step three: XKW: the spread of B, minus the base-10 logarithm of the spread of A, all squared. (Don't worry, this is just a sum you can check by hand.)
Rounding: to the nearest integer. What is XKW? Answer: 8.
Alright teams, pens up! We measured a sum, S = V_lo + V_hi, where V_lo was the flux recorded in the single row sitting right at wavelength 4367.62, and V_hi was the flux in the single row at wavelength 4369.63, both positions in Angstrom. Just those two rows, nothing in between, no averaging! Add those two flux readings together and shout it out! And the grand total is 17.5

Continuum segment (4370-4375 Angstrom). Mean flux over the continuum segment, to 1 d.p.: 6.5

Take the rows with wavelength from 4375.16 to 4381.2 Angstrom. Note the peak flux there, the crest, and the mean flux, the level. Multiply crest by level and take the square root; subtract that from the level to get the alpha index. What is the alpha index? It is -0.5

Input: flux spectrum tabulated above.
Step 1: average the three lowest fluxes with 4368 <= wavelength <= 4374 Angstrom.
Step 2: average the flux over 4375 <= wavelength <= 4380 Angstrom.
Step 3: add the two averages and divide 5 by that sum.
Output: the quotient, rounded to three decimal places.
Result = 0.371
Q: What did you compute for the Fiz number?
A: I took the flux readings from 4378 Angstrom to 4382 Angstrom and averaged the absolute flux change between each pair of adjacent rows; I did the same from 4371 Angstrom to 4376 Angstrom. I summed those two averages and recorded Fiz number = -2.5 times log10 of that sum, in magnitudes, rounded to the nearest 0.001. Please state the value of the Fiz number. -0.026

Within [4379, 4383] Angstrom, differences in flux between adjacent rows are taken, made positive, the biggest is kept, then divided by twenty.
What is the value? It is 0.028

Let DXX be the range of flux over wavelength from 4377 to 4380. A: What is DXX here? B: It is 0.8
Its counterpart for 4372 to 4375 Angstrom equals 1.2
